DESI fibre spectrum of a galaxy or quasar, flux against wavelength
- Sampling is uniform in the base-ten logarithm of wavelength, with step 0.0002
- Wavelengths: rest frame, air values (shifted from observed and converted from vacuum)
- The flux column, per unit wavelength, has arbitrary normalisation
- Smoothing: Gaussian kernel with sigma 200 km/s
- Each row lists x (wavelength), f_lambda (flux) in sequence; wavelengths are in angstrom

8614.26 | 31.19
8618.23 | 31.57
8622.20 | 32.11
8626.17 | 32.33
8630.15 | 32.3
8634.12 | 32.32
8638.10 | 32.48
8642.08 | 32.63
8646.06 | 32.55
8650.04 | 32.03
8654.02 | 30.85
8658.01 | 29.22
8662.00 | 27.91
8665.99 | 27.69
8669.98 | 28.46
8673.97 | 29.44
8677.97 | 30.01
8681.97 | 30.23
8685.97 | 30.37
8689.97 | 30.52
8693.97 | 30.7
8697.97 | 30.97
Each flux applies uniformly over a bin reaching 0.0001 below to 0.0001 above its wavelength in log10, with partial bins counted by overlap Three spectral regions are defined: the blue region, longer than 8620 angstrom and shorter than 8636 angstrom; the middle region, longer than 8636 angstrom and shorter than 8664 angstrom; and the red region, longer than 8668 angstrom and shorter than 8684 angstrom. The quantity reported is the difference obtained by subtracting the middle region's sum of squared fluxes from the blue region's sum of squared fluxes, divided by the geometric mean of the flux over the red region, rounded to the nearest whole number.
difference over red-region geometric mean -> -89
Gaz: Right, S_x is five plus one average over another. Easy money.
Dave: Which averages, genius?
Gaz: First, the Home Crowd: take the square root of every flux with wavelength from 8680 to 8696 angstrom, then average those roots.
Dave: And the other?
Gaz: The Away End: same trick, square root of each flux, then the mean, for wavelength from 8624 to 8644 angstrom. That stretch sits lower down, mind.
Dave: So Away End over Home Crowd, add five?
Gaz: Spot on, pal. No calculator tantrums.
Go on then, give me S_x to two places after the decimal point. 6.03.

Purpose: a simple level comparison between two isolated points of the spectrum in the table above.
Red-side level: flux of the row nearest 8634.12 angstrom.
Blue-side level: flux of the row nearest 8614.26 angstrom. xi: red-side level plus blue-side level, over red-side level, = 1.97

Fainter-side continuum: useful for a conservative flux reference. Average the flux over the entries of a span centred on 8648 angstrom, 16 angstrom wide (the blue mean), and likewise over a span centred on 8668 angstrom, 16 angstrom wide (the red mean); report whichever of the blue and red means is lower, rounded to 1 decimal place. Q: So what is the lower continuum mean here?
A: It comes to 28.4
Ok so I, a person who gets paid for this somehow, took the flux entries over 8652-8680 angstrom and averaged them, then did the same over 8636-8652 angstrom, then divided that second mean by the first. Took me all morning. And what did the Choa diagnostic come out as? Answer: 1.11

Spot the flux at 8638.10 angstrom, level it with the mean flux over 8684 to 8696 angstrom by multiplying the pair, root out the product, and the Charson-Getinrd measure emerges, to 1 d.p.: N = 31.5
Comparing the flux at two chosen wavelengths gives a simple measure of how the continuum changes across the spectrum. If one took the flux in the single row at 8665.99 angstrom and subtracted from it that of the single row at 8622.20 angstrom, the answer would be -4.4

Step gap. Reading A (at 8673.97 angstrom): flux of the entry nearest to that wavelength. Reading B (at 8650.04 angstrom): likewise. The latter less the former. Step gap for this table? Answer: 2.6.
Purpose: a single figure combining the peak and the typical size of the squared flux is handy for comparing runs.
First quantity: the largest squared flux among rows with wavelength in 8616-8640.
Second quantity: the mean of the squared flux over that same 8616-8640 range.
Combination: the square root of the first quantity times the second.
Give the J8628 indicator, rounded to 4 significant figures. 1045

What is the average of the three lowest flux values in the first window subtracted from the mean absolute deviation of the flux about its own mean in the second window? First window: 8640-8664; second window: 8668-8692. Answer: -28.7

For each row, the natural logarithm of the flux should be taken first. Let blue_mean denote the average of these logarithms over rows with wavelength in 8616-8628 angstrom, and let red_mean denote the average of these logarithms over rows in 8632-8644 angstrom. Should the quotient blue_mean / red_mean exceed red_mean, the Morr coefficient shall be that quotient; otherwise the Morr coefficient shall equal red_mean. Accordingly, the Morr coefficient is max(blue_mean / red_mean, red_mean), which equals 3.48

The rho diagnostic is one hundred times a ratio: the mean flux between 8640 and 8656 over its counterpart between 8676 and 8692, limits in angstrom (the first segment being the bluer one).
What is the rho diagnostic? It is 106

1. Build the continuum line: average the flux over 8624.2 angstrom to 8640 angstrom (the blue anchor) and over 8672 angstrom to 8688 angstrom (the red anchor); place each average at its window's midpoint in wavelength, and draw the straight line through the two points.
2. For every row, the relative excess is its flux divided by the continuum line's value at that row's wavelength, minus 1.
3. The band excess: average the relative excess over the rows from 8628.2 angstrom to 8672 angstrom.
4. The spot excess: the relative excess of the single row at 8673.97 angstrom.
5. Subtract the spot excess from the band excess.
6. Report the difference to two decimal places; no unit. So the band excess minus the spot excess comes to 0.01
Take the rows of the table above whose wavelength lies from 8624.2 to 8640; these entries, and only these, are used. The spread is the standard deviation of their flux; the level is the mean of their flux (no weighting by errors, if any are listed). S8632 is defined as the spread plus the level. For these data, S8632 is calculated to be 32.4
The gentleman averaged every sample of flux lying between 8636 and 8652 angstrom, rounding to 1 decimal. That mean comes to 32.4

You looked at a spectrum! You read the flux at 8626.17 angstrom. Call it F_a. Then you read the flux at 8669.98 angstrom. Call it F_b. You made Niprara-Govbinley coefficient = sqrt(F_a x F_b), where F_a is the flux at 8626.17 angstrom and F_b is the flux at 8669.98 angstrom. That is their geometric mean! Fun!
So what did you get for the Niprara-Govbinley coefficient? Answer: 30.3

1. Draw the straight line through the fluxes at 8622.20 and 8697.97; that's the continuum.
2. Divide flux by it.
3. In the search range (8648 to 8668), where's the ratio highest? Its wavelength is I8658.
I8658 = 8650.04 angstrom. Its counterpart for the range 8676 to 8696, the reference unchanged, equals 8693.97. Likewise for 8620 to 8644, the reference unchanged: 8642.08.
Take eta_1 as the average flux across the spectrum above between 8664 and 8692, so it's 29.5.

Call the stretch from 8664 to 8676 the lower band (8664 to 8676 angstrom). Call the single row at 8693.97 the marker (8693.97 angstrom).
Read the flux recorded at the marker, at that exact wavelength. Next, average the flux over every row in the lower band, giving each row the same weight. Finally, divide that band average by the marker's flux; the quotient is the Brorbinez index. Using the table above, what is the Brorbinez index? 0.93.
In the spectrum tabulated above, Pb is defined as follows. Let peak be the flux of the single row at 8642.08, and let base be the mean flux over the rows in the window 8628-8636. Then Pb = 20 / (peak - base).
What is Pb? 62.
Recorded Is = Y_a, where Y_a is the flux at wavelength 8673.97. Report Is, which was 29.44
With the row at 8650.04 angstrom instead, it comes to 32.03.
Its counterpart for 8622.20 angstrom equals 32.11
